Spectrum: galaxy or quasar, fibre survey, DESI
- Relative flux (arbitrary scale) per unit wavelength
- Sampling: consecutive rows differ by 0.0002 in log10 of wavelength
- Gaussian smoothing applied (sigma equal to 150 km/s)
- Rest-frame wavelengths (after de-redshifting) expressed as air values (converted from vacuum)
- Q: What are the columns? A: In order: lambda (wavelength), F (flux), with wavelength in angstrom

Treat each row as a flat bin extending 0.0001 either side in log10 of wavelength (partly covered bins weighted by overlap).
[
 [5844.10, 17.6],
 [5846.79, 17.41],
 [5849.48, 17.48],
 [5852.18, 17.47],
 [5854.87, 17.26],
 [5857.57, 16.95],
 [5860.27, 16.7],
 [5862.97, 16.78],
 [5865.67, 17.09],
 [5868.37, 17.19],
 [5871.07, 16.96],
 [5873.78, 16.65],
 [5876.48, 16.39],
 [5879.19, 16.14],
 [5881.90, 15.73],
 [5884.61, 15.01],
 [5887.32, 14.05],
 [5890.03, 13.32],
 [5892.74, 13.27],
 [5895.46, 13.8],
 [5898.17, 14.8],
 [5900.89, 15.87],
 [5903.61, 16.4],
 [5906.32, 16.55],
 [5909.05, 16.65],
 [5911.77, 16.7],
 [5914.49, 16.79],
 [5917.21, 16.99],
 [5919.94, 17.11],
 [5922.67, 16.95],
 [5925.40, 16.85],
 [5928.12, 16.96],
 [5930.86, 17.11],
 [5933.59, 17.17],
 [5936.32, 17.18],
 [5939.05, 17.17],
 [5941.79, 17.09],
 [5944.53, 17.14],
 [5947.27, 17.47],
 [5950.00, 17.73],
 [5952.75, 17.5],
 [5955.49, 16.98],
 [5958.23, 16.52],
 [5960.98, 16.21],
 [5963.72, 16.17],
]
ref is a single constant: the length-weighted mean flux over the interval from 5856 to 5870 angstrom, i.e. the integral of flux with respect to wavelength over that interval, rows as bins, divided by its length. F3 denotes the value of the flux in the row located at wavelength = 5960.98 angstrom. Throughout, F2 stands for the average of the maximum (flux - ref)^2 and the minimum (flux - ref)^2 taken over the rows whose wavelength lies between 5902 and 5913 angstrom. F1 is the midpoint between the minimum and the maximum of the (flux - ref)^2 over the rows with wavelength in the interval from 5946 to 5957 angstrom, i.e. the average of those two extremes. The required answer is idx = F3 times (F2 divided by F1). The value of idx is 9.5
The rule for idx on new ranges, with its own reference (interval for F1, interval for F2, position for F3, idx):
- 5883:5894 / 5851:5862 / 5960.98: 0.3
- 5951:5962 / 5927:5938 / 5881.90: 1.6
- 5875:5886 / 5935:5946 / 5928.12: 0.3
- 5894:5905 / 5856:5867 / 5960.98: 0.1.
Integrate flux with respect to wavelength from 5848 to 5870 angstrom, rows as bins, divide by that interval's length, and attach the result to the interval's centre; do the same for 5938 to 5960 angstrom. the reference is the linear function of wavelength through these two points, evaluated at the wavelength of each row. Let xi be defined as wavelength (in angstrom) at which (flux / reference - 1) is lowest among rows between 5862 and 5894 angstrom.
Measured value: 5892.74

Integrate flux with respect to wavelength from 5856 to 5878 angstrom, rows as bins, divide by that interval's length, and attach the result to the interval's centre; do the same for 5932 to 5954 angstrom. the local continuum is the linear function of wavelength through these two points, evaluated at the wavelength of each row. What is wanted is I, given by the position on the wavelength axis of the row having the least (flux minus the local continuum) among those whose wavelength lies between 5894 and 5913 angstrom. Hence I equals 5895.46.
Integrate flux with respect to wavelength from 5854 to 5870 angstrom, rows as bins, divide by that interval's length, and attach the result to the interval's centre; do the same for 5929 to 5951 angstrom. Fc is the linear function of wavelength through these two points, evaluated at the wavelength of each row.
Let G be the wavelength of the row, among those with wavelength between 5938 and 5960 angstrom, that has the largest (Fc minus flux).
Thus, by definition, 5958.23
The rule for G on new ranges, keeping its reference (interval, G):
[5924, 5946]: 5925.40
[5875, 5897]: 5892.74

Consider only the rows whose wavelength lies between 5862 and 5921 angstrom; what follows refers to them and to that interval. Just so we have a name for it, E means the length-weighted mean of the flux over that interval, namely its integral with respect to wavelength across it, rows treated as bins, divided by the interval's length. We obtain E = 15.9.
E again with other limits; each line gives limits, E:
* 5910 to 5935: 17.0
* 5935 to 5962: 17.1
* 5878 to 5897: 14.5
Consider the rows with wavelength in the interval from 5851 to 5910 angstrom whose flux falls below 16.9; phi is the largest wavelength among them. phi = 5909.05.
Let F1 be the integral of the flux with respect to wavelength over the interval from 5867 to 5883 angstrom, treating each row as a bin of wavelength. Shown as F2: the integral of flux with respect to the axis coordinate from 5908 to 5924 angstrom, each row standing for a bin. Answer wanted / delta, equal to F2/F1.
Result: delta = 1.0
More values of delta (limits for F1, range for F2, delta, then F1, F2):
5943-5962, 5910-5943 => 1.7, 325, 561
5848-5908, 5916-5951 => 0.6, 960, 600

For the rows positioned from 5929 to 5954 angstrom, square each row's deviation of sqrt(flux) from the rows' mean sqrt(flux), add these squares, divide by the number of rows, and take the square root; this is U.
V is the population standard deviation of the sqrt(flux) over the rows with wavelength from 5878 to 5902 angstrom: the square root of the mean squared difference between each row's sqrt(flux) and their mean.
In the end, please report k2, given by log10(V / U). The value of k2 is 0.7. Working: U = 0.025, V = 0.136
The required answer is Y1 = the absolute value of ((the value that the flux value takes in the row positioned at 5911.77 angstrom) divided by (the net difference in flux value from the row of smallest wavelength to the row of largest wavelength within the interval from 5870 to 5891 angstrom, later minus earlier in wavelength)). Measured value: 5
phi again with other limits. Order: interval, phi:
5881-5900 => 5898.17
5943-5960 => 5958.23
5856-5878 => 5876.48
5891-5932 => 5925.40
